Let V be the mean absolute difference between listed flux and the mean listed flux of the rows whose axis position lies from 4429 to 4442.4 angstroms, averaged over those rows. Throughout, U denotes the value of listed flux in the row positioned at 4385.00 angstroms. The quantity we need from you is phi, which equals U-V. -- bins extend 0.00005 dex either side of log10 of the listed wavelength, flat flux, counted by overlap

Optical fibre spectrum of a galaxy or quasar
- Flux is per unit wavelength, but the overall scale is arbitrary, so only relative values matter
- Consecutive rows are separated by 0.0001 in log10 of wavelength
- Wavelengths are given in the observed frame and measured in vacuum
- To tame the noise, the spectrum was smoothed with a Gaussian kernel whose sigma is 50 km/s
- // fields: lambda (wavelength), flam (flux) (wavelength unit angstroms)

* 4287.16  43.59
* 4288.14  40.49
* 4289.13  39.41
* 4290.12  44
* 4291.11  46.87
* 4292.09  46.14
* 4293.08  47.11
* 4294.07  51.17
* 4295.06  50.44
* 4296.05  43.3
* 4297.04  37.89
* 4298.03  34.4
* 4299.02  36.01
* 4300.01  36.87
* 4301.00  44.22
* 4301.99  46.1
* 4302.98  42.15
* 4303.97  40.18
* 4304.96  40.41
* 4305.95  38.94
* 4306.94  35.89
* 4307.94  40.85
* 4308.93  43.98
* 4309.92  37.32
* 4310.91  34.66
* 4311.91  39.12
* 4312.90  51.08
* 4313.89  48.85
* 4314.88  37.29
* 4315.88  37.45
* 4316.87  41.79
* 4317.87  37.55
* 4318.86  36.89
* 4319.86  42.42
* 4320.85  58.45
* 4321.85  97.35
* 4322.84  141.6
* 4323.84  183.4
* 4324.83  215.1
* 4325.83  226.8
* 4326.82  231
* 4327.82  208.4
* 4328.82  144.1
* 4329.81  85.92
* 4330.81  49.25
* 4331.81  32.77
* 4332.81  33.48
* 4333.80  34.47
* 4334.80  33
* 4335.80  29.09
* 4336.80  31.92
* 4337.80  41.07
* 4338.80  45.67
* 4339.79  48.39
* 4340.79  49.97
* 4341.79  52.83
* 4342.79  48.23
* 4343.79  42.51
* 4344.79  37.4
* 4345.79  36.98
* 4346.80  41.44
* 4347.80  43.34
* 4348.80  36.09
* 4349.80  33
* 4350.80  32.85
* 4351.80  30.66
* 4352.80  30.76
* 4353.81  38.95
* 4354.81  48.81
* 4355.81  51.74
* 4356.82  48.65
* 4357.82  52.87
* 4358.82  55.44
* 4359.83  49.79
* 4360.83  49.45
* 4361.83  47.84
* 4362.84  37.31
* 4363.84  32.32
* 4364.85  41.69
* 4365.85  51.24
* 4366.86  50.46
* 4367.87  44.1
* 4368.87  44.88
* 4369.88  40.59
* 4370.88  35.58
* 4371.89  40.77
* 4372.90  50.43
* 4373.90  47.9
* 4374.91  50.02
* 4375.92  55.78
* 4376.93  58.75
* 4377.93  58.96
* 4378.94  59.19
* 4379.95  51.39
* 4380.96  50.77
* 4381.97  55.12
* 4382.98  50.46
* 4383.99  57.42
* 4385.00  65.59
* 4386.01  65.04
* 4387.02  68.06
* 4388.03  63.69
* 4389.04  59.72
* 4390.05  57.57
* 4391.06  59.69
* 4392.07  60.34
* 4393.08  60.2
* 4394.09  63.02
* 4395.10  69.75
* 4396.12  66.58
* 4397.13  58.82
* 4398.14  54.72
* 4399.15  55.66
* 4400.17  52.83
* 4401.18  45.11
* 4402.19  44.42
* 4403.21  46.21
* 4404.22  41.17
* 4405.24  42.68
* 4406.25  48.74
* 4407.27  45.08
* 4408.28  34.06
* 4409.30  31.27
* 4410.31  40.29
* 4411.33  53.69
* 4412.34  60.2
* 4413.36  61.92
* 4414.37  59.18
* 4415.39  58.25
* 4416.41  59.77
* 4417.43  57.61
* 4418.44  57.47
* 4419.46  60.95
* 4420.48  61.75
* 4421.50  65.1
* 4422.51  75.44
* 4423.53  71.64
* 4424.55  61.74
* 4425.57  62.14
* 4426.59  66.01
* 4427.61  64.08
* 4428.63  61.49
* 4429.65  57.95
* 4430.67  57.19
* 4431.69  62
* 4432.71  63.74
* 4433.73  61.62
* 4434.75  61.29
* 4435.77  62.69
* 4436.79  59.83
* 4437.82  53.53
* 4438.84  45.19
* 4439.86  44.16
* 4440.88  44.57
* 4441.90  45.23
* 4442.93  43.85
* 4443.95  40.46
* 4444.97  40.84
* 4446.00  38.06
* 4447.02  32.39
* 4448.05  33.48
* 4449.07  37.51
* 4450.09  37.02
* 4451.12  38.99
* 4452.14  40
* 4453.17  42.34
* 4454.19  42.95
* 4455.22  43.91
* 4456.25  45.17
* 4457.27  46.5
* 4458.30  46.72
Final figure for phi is 59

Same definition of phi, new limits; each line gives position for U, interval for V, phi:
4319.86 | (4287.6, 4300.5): 38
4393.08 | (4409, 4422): 54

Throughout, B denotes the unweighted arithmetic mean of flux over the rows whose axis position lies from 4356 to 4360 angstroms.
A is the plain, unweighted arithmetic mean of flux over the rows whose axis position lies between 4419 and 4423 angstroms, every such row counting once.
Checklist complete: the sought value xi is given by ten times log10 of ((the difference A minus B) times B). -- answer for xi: 29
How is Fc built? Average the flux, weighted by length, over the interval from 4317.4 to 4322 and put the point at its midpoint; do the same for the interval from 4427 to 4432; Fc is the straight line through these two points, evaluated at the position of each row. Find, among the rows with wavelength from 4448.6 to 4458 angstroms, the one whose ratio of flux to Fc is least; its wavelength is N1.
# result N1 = 4450.09 angstroms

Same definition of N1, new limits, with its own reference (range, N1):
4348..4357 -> 4351.80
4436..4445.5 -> 4443.95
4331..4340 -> 4335.80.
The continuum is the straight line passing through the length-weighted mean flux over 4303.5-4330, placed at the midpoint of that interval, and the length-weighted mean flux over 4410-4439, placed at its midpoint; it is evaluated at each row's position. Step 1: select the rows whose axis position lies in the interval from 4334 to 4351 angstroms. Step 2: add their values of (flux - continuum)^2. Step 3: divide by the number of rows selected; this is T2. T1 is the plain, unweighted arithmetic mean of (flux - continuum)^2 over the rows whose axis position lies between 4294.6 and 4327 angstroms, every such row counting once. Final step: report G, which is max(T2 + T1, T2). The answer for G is 5473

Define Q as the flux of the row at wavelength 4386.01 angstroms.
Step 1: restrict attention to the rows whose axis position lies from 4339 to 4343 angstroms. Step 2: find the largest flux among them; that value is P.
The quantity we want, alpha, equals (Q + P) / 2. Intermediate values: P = 52.83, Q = 65.04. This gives 59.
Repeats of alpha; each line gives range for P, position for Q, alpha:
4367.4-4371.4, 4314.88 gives 41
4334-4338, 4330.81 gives 45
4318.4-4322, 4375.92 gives 77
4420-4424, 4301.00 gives 60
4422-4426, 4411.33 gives 65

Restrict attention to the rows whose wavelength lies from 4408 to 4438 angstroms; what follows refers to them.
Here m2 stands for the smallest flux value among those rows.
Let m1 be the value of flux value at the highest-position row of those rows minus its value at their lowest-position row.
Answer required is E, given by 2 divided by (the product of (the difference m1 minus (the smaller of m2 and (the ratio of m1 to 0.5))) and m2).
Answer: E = -0.005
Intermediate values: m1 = 19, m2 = 31.27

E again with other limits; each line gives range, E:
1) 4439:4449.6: 0.009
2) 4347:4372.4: 0.025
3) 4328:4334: 0.001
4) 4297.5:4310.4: -0.020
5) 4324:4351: 0.000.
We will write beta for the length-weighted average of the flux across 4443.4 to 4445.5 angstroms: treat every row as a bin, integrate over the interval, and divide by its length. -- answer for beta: 41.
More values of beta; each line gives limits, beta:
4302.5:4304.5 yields 41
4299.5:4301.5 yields 41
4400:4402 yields 48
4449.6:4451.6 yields 38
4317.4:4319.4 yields 37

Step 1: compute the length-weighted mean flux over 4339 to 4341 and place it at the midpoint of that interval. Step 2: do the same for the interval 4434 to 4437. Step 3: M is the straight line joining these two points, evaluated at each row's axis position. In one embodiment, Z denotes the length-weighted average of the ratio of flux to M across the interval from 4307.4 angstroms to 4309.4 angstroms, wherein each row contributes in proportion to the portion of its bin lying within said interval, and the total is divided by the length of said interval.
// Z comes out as 0.95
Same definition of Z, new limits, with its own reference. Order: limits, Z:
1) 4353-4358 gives 0.92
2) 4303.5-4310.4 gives 0.89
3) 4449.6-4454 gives 0.63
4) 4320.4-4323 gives 2.04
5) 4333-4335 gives 0.71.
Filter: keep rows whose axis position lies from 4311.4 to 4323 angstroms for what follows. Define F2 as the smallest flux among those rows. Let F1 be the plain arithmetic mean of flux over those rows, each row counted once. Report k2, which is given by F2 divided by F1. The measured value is 0.66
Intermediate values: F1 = 56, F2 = 36.89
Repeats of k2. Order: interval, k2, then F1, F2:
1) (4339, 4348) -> 0.83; 45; 36.98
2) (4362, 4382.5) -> 0.68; 48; 32.32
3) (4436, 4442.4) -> 0.91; 49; 44.16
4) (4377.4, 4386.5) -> 0.88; 57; 50.46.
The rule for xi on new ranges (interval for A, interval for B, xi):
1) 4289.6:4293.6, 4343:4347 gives 24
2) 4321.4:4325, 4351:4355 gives 37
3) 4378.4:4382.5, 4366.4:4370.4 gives 26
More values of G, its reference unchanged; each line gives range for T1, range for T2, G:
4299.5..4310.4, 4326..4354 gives 5070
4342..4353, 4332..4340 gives 3515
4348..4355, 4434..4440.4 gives 1761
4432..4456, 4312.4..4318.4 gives 2004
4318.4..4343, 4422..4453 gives 4923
